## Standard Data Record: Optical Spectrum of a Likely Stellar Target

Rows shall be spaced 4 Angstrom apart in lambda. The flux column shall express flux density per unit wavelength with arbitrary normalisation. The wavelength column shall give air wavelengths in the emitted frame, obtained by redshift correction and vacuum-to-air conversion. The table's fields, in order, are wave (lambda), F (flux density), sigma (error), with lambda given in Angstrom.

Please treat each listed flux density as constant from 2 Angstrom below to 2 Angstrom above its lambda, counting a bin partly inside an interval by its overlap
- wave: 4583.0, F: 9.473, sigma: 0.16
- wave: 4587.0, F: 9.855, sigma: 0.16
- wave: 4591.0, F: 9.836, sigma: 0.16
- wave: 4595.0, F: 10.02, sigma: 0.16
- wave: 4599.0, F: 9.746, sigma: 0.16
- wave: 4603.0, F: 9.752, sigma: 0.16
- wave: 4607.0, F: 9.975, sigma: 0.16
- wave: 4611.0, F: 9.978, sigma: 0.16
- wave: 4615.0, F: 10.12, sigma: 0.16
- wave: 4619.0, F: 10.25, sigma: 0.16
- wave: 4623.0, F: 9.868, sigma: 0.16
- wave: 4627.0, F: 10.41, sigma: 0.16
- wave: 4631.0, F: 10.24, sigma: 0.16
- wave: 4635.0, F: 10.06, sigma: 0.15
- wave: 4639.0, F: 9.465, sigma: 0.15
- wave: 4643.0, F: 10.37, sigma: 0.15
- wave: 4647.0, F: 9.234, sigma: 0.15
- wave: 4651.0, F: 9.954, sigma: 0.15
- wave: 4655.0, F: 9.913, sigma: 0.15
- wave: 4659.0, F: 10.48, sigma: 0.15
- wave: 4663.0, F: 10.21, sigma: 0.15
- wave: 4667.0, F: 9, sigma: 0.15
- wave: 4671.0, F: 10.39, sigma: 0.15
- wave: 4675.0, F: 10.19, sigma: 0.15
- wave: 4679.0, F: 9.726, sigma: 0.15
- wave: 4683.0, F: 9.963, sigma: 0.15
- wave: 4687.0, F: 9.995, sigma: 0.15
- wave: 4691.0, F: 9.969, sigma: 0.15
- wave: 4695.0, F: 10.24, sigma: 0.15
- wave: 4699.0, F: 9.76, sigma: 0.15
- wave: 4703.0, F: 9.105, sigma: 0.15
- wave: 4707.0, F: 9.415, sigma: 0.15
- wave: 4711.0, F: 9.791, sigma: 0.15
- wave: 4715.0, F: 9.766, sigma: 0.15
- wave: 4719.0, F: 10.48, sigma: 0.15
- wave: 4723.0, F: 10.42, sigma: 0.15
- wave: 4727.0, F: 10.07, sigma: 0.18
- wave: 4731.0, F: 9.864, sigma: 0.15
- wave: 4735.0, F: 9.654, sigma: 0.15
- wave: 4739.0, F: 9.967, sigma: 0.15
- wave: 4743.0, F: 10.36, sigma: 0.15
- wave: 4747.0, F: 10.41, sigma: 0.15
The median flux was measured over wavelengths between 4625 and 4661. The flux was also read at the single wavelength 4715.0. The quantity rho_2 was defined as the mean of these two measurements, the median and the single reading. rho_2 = 9.9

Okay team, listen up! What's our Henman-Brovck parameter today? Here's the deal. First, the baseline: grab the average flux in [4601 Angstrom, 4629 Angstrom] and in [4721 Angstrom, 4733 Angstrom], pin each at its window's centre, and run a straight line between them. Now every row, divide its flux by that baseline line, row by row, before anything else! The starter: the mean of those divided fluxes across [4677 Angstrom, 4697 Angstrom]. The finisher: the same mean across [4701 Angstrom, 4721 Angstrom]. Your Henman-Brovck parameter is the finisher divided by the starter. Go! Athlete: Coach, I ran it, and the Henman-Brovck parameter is 0.97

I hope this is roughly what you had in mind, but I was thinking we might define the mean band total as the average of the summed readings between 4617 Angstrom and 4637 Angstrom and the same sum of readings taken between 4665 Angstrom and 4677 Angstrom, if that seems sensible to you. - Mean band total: 40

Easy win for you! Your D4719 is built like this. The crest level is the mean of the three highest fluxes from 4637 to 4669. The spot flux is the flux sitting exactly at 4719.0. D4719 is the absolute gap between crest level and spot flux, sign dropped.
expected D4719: 0.13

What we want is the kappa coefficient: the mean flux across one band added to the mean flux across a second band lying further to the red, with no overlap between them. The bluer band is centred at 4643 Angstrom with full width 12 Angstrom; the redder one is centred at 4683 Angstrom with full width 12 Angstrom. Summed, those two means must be 19.6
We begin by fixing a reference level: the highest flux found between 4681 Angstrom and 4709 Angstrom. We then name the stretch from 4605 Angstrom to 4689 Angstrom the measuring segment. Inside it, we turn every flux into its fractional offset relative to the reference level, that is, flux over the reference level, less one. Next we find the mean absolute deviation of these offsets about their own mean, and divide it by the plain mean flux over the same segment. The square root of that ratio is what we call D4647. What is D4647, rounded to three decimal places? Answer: 0.051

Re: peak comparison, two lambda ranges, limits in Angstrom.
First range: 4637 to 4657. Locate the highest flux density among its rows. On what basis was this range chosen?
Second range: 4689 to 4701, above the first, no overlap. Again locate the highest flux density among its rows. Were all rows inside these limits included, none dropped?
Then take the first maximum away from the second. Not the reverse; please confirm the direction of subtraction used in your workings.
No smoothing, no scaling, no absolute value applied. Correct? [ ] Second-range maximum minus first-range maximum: -0.13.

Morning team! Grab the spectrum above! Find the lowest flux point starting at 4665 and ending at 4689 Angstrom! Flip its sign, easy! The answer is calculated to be -9.00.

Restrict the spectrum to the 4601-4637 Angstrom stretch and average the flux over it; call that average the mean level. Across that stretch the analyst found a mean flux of 10.1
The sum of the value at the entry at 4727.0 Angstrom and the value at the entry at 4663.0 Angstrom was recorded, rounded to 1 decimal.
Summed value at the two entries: 20.3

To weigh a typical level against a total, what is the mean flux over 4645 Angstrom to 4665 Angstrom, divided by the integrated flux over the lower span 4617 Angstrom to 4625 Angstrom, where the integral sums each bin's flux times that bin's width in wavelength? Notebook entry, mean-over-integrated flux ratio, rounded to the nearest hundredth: 0.12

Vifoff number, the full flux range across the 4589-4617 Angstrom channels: 0.37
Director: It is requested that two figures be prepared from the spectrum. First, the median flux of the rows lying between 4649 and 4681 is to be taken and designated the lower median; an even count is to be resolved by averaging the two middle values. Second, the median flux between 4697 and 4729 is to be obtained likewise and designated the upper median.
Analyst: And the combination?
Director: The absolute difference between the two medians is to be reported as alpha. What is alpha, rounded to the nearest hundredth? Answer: 0.29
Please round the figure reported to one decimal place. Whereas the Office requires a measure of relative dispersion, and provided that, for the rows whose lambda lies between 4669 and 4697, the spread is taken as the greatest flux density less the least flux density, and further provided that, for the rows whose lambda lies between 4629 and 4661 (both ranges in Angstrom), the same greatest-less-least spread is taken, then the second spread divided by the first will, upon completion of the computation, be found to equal 1.9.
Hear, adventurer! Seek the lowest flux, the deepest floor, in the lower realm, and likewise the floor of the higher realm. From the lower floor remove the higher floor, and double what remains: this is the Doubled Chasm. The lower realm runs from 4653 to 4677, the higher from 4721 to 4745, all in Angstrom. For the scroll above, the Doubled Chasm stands -1.3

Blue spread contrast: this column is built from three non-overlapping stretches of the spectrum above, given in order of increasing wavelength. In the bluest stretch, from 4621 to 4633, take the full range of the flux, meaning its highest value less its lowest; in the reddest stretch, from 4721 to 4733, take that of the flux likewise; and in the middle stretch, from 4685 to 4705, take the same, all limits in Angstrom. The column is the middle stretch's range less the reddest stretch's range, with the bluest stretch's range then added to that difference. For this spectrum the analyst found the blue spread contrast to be 1.1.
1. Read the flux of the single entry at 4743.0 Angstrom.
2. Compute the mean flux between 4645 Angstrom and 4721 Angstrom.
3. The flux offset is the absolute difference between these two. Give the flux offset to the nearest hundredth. 0.49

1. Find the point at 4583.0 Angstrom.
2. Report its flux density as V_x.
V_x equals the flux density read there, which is 9.473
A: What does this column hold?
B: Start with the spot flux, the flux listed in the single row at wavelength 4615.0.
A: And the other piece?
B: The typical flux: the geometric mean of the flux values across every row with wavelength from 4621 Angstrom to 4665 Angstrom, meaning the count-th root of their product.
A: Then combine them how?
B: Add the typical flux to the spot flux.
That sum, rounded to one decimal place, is 20.1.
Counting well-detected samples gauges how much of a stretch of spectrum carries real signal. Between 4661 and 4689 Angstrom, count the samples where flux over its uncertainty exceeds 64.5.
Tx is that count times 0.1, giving 0.60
